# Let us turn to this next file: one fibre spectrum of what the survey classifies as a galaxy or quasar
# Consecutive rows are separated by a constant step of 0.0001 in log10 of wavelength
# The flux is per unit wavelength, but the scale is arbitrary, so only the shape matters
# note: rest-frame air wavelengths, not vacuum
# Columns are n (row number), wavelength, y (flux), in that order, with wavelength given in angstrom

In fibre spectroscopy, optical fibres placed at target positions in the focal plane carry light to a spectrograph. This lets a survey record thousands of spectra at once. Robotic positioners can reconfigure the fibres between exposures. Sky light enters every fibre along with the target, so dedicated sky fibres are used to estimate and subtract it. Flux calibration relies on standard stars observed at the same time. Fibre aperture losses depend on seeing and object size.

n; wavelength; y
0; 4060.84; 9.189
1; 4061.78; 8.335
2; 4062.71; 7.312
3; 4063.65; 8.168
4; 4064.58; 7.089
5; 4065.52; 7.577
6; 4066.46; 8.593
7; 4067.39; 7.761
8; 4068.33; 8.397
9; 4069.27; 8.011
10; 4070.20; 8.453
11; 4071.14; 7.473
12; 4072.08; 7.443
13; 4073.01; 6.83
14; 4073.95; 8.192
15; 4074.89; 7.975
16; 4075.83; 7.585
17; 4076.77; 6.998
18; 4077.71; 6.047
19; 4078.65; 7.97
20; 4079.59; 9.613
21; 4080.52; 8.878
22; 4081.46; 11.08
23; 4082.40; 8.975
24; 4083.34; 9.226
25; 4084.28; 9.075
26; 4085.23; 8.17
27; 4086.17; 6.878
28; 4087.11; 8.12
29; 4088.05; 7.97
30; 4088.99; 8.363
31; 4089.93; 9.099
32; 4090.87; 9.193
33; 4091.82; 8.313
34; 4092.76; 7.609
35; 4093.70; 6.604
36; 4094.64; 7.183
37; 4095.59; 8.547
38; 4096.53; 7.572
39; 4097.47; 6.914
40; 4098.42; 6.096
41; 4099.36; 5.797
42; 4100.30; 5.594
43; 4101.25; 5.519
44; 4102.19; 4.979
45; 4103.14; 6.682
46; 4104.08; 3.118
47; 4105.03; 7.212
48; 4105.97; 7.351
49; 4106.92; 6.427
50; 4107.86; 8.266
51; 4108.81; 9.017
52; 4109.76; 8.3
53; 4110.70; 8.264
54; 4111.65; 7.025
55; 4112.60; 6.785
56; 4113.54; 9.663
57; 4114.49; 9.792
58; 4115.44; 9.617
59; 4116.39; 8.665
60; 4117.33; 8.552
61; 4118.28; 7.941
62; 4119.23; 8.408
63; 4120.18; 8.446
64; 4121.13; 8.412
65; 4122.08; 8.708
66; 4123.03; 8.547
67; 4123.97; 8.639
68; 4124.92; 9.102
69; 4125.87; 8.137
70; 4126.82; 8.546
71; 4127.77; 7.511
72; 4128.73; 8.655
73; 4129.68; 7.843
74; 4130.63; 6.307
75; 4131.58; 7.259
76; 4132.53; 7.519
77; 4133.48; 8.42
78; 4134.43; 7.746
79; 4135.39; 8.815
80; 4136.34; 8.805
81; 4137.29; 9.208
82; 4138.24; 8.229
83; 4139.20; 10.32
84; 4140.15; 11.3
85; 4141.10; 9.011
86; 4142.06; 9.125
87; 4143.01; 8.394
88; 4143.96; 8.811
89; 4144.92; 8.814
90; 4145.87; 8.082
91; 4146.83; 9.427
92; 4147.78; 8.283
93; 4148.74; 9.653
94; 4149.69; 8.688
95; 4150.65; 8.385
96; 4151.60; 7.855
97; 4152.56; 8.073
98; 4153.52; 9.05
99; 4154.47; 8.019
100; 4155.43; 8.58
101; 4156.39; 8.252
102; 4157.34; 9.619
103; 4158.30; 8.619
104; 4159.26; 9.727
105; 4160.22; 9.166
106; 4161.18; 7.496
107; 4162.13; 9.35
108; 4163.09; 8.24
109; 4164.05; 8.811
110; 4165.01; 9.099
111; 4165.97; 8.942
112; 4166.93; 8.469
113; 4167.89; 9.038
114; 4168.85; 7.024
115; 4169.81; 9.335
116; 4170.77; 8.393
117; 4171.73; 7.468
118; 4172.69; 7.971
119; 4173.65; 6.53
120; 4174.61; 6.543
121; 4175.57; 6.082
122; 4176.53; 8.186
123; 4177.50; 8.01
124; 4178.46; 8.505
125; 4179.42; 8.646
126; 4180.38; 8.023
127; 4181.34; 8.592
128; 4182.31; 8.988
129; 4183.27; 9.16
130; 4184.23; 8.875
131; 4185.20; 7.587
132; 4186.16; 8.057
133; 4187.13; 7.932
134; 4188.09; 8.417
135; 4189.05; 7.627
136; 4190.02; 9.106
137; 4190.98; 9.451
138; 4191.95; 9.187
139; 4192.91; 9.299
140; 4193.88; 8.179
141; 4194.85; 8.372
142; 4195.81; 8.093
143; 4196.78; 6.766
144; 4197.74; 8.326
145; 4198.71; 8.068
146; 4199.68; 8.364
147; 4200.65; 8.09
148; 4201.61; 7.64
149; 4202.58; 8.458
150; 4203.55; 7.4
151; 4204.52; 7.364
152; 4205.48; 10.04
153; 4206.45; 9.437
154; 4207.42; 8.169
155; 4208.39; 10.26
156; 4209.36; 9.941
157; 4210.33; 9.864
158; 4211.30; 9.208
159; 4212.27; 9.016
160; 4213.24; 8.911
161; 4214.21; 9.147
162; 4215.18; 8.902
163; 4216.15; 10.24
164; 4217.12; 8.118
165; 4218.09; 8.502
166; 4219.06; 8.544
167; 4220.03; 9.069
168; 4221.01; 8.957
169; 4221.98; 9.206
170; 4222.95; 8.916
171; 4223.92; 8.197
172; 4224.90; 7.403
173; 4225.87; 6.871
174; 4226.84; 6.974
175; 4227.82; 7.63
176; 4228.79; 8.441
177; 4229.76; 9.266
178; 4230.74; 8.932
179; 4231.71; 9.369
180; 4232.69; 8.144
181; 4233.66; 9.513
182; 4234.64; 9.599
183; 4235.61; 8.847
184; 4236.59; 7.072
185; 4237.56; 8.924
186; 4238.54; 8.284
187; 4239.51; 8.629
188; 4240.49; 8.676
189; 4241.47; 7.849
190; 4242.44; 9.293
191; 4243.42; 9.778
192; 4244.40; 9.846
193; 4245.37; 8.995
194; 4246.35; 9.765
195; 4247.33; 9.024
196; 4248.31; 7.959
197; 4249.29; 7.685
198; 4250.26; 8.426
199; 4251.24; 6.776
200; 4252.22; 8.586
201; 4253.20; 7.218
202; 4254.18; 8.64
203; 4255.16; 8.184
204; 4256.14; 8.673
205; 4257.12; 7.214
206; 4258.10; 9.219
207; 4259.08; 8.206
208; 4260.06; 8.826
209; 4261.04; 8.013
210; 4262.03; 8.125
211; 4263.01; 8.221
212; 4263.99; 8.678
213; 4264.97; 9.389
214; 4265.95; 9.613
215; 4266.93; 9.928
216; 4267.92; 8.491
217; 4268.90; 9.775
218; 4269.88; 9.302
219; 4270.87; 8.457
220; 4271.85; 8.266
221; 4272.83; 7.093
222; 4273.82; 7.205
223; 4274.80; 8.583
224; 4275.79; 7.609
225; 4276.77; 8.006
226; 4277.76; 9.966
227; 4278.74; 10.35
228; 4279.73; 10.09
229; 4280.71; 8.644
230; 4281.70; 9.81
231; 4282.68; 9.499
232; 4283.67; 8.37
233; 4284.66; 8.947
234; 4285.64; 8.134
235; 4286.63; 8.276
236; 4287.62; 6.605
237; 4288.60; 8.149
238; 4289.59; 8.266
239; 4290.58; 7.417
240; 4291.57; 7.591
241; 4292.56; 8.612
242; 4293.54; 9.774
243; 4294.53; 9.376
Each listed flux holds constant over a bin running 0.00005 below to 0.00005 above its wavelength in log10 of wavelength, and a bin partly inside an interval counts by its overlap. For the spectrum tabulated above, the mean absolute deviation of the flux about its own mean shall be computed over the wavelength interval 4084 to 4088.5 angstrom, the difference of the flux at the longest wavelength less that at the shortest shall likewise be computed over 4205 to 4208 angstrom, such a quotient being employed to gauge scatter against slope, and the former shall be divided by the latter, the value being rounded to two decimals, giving -0.26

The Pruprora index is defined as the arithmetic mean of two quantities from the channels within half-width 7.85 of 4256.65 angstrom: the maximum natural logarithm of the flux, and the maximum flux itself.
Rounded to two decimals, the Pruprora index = 5.72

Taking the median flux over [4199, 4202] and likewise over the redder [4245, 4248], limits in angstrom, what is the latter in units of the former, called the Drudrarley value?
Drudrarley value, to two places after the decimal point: 1.12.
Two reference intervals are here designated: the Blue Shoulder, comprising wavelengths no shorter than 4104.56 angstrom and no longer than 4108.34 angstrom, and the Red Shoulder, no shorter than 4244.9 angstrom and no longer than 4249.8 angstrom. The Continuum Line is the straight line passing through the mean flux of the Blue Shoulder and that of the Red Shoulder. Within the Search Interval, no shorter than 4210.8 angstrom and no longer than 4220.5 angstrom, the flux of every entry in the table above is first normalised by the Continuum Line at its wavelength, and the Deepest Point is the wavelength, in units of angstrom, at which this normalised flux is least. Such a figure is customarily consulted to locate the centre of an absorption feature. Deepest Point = 4217.12 angstrom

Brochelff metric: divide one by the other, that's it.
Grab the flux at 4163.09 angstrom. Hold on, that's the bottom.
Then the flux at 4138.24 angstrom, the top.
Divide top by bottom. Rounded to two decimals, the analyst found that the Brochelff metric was 1.00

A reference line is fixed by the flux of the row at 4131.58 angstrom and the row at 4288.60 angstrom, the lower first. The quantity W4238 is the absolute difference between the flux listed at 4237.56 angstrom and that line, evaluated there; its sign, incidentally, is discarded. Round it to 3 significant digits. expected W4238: 1.06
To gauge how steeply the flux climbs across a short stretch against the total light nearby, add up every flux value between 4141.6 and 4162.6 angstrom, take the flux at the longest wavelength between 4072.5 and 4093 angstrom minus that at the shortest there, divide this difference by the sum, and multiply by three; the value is 0.012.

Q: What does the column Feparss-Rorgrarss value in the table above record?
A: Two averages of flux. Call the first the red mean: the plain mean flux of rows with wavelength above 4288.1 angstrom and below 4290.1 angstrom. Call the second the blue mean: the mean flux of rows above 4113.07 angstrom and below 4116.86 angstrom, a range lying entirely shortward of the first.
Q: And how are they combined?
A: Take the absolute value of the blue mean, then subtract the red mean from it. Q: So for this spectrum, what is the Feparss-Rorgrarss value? 1.2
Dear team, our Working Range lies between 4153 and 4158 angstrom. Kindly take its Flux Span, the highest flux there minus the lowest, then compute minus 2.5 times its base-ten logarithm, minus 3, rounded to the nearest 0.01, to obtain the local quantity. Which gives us -3.51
